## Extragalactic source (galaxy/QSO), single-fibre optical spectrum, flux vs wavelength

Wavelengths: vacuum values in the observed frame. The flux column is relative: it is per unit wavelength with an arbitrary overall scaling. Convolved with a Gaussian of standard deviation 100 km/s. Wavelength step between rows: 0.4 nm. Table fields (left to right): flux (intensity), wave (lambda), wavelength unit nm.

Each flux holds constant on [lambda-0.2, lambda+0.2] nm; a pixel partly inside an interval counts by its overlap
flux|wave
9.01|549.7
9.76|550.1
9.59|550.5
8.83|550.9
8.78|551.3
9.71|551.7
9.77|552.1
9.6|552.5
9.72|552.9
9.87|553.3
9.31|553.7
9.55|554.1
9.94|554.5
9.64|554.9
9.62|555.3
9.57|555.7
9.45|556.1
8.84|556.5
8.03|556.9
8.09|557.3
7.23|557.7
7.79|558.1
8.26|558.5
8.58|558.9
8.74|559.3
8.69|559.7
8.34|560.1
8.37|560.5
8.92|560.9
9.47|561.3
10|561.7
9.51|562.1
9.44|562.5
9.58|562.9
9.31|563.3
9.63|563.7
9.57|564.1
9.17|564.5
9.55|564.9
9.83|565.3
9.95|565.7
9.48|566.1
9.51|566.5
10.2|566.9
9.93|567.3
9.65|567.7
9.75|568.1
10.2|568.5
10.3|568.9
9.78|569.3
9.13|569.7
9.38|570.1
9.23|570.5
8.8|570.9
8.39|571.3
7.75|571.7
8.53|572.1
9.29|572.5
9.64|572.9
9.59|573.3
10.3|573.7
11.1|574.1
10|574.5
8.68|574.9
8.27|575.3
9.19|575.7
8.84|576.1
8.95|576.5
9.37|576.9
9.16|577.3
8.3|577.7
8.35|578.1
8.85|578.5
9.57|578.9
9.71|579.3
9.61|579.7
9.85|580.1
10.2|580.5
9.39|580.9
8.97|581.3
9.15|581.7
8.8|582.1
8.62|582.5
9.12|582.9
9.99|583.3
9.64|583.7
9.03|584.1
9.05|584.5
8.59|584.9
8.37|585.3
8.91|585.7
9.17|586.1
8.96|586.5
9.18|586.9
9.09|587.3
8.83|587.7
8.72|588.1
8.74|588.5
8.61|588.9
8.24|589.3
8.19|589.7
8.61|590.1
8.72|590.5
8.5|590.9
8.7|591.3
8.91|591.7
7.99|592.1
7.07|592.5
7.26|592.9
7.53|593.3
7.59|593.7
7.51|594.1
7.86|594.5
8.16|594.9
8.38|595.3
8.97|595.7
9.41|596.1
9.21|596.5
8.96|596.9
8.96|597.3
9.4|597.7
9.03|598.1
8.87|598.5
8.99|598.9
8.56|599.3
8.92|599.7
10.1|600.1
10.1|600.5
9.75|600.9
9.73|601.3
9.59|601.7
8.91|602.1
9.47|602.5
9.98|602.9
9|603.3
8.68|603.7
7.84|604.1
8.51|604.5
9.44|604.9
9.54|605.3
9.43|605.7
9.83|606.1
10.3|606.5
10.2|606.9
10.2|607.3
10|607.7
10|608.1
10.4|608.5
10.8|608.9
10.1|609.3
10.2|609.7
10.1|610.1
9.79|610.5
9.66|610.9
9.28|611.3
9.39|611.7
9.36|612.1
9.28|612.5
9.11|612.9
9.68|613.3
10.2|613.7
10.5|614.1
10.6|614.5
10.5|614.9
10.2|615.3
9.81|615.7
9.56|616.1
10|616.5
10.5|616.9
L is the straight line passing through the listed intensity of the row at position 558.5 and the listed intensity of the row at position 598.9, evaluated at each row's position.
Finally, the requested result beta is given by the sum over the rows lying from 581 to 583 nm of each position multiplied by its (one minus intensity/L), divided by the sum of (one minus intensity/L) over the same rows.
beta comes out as 582.00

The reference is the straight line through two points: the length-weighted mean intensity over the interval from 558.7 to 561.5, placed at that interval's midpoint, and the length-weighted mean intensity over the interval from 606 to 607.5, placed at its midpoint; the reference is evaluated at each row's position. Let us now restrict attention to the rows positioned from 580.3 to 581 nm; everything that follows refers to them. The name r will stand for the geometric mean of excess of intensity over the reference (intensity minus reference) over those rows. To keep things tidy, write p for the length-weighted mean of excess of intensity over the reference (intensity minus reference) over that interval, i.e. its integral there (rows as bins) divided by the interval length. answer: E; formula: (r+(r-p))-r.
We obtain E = -0.35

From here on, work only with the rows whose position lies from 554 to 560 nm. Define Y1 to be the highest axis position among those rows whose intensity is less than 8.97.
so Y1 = 559.7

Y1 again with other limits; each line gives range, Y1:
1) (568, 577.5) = 576.5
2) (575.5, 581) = 578.5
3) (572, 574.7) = 572.1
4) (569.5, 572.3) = 572.1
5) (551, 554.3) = 551.3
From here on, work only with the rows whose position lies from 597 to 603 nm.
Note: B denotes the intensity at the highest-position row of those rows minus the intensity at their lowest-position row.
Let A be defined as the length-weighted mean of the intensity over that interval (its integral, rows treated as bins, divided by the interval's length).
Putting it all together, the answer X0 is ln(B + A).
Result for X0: 2.34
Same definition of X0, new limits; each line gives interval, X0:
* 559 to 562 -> 2.32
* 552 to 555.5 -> 2.25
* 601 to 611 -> 2.26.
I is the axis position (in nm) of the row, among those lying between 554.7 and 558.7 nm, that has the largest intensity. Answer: 554.9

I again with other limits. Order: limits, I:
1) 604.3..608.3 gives 606.5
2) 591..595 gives 591.7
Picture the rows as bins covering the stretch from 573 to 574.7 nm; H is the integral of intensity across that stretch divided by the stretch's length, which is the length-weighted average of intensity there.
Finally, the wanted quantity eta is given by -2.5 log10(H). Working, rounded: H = 10.2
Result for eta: -2.52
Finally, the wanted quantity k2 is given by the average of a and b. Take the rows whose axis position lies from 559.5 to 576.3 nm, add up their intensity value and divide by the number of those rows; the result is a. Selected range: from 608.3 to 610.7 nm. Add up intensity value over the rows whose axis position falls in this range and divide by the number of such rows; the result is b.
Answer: 9.81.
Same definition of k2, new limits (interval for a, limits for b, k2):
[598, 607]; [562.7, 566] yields 9.46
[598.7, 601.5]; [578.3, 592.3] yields 9.22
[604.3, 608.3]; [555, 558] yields 9.22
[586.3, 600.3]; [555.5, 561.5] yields 8.58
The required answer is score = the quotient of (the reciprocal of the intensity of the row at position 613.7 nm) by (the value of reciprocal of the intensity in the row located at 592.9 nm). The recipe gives 0.71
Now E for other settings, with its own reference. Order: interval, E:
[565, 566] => 0.07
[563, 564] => -0.04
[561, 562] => 0.07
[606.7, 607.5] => 0.00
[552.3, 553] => 0.01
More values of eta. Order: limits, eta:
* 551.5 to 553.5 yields -2.47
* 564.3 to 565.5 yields -2.45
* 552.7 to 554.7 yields -2.46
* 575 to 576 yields -2.35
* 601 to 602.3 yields -2.44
